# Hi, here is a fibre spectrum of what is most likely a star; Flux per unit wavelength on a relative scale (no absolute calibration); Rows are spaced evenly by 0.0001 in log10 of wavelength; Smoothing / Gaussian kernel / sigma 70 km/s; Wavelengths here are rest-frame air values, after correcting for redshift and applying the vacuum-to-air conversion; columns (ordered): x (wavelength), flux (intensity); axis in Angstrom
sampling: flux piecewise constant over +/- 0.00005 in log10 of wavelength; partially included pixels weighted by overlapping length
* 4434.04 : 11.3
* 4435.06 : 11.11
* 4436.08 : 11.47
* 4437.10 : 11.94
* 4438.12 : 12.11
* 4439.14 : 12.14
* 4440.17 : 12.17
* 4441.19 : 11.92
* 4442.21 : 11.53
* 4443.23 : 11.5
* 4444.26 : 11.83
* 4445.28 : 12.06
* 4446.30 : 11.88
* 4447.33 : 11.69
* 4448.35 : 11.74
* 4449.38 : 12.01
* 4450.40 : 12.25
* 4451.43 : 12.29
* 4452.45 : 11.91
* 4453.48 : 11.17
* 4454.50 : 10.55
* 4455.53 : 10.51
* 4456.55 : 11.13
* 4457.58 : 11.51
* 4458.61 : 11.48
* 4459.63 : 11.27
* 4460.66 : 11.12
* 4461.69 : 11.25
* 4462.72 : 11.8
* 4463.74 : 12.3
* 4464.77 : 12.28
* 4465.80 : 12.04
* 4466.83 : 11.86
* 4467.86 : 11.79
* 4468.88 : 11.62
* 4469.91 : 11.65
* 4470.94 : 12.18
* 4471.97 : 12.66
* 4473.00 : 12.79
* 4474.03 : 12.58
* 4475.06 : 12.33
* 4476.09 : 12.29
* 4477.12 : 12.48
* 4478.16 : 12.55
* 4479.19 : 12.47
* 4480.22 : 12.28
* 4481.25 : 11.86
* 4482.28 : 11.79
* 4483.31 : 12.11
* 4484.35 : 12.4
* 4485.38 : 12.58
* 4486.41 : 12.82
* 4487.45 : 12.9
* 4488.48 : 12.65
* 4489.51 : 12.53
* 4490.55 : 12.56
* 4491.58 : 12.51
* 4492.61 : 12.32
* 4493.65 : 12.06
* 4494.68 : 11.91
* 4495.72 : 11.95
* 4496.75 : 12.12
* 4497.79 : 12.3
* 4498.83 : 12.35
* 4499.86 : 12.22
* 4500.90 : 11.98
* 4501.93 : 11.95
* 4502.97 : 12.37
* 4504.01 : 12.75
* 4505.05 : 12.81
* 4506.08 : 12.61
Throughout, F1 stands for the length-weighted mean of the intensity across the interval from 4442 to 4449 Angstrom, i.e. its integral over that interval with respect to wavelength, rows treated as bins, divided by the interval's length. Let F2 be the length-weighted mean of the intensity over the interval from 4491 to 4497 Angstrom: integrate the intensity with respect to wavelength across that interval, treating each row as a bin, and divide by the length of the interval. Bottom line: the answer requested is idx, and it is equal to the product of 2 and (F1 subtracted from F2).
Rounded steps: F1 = 11.75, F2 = 12.2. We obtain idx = 0.8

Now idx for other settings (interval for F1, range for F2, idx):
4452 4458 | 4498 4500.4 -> 2.3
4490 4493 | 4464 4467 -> -0.8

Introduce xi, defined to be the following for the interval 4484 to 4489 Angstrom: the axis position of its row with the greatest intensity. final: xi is 4487.45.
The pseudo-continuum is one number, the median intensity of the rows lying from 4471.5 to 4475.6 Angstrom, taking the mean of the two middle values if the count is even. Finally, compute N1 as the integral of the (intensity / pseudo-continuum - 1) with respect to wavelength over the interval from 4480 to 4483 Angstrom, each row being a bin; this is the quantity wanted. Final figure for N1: -0.16 Angstrom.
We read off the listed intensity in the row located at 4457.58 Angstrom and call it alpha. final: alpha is 11.51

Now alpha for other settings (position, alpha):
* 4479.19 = 12.47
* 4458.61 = 11.48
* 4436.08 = 11.47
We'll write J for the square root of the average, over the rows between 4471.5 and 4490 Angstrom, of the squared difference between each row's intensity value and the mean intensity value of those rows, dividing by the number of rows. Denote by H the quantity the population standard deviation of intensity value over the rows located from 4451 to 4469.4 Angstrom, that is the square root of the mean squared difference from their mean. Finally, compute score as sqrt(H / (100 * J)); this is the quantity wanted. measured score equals 0.134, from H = 0.527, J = 0.295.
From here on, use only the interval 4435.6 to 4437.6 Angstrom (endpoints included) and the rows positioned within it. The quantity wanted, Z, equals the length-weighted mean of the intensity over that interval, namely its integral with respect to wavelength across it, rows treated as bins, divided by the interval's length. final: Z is 11.7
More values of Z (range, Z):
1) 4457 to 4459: 11.4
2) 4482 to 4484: 12.0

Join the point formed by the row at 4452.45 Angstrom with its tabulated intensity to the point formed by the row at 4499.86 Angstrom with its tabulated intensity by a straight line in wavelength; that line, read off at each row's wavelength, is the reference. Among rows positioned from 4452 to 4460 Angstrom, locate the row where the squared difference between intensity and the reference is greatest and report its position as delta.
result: 4455.53 Angstrom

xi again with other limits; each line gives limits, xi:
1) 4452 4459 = 4452.45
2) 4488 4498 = 4488.48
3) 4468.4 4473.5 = 4473.00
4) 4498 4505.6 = 4505.05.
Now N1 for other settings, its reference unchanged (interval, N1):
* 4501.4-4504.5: -0.07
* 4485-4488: 0.04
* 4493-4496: -0.15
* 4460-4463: -0.30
